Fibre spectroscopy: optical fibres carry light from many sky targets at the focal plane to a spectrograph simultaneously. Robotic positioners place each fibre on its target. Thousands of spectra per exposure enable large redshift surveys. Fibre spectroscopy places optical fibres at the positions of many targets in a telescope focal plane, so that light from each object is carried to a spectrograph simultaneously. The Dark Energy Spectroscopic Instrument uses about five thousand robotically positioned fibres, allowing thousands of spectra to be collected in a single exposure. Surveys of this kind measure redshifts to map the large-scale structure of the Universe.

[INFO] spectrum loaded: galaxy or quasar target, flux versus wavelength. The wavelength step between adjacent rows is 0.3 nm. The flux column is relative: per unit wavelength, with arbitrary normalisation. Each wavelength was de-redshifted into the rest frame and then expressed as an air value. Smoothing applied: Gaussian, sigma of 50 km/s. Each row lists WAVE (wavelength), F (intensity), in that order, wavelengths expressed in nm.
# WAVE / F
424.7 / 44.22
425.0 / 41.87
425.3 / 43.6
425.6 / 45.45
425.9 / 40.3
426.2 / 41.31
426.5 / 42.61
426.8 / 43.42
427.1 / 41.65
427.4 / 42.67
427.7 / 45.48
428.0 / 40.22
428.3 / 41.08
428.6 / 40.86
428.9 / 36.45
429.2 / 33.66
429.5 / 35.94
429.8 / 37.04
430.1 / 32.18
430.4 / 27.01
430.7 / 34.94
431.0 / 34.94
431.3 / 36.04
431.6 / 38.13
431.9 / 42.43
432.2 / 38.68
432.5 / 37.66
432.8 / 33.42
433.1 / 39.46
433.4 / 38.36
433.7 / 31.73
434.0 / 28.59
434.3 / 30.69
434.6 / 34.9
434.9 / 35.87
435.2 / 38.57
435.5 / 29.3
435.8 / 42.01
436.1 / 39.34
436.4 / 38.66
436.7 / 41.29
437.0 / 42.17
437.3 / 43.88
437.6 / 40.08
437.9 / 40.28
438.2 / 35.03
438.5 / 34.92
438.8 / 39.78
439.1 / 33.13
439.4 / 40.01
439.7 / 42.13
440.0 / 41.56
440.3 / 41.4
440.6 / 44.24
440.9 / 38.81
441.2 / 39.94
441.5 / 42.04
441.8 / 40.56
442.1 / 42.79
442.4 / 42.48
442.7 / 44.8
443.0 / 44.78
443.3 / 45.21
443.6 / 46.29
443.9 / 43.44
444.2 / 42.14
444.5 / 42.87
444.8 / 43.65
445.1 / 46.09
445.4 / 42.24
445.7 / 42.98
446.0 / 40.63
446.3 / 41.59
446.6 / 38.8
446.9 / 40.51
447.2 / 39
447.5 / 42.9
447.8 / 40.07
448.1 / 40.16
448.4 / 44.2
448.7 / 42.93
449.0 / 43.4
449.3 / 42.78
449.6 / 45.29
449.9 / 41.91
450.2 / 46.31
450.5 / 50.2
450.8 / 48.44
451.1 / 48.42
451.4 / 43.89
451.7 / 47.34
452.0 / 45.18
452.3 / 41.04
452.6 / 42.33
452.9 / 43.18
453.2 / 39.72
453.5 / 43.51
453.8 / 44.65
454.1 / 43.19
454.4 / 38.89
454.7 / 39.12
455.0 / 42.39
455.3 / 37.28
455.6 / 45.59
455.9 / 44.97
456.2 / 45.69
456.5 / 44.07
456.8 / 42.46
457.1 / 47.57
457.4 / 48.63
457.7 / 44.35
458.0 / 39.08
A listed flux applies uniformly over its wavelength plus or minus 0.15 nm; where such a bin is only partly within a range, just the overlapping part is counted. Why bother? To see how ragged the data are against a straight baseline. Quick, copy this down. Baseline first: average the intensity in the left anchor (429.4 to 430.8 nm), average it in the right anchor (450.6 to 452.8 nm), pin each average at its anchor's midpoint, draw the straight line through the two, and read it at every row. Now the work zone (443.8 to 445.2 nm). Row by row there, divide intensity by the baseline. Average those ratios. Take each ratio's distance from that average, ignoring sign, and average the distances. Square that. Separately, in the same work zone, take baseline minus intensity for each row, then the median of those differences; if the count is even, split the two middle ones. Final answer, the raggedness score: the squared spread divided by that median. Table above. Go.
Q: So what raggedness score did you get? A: -0.0002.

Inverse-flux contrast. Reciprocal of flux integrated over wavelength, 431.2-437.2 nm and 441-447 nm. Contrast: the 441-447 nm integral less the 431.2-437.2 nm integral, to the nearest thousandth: -0.024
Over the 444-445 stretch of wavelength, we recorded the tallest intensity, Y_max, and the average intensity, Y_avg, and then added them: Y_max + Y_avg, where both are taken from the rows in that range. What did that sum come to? 87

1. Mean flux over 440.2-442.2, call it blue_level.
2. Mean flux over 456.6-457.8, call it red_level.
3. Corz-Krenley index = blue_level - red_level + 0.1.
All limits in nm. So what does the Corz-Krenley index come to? -4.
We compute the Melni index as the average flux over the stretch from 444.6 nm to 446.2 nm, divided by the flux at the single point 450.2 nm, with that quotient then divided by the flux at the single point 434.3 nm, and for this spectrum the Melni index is 0.0303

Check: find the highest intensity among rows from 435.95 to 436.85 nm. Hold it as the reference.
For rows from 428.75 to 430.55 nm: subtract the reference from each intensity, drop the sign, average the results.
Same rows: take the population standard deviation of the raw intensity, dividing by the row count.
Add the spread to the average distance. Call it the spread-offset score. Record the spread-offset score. 11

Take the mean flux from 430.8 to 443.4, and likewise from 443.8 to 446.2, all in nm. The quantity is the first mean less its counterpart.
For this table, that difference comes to -4.2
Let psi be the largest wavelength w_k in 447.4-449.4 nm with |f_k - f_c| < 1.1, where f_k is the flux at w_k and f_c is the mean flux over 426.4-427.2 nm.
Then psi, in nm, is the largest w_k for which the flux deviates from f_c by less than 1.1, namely 449.3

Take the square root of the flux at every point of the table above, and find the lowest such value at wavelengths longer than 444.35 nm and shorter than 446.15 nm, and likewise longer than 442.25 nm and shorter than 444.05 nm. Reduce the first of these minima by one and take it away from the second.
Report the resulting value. 1.14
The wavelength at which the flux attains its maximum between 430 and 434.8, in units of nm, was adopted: 431.9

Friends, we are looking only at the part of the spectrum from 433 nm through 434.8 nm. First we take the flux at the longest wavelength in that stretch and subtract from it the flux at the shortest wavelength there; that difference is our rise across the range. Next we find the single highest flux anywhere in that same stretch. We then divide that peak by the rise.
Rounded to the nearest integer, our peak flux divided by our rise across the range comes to -9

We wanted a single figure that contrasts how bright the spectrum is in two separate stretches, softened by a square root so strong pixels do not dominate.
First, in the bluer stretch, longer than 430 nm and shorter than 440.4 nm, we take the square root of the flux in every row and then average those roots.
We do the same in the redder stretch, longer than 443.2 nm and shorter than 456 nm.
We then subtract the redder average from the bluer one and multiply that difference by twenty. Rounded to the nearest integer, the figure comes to -10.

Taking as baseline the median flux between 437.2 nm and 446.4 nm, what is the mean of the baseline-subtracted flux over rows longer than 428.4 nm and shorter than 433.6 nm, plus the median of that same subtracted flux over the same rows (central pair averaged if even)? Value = -12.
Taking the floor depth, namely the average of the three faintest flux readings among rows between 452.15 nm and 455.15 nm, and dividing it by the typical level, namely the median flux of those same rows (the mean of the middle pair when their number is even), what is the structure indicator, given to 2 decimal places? 0.93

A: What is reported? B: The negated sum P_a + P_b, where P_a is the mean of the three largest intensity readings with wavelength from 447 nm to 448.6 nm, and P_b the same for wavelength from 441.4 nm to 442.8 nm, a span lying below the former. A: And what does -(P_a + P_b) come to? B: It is -85.8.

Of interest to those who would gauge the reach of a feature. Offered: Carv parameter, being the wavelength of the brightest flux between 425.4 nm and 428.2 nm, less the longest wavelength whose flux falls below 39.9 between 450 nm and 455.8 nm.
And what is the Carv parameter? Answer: -27.60 nm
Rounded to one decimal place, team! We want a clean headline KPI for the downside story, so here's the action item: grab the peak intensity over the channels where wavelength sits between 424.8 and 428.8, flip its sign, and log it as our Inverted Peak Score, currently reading -45.5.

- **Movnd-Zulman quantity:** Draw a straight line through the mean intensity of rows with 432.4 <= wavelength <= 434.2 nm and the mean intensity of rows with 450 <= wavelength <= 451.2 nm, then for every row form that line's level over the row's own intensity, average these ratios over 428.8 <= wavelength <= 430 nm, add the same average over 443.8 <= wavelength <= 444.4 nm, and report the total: 1.90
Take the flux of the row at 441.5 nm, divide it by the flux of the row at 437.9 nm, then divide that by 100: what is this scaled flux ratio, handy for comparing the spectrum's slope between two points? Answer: 0.0104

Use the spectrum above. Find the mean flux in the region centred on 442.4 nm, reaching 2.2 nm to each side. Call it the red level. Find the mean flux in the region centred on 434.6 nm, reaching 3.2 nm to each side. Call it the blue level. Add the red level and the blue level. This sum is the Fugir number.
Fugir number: 80.2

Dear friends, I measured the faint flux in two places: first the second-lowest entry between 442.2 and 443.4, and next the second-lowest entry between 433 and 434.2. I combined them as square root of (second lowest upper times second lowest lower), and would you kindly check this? 37.7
